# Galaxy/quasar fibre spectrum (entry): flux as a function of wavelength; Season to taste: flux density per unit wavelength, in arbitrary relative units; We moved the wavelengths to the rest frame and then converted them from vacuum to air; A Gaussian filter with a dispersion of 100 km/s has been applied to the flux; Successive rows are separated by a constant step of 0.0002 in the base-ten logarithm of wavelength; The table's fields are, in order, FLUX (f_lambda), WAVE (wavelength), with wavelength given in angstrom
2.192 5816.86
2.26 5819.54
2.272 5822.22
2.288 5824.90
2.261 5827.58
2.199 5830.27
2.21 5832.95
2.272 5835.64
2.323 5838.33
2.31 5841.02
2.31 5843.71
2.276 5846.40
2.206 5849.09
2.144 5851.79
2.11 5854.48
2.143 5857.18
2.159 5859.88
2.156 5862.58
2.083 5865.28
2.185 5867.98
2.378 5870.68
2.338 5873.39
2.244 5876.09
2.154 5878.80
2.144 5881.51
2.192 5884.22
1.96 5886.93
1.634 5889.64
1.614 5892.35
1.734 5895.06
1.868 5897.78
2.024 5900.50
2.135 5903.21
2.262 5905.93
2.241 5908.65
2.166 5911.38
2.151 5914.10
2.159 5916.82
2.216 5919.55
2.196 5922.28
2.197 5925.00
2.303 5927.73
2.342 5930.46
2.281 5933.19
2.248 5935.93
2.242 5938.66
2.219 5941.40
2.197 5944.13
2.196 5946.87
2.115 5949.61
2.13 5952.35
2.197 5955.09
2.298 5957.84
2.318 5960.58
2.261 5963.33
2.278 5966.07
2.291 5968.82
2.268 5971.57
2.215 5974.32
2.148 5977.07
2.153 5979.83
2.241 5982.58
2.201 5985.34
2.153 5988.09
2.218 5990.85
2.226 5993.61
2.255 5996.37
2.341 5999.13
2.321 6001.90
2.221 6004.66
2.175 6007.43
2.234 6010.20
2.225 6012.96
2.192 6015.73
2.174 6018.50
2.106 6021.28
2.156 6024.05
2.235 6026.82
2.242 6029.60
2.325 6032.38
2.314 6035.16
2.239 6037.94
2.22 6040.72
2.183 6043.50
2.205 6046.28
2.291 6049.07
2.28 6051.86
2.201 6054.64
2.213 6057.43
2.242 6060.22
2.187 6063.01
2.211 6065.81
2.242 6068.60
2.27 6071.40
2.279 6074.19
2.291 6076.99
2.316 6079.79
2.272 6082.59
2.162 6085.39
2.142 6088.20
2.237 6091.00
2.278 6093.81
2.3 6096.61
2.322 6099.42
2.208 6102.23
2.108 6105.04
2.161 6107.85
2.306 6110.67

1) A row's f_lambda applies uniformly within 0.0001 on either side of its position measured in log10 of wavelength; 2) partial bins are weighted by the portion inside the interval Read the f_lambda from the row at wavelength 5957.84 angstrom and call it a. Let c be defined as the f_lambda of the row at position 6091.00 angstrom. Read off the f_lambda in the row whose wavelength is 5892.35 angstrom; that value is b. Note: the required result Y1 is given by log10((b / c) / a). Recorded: -0.50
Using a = 2.298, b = 1.614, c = 2.237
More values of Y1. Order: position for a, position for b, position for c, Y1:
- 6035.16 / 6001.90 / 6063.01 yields -0.34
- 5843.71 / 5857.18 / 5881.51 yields -0.36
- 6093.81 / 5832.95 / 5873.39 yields -0.38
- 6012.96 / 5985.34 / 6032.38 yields -0.37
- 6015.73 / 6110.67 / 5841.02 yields -0.34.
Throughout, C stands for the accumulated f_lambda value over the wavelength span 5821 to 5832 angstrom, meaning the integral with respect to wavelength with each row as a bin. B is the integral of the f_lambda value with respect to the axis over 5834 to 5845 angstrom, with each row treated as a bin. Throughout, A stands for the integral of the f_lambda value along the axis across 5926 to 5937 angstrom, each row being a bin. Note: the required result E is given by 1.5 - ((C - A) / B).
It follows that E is 1.52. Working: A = 25.2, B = 25.3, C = 24.8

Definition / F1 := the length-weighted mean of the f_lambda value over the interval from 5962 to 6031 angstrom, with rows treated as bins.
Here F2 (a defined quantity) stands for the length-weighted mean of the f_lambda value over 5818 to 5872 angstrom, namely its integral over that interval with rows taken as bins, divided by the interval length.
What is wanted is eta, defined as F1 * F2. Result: 4.95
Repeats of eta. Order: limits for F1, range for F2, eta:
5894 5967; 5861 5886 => 4.82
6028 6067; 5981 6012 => 5.00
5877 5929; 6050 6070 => 4.61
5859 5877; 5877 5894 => 4.34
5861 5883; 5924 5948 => 4.97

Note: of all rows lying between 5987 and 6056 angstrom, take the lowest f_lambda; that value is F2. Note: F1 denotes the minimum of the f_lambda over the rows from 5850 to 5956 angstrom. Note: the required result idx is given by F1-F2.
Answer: -0.49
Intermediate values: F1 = 1.614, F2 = 2.106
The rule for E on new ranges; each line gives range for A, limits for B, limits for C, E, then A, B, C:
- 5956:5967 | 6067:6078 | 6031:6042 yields 1.50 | 25.1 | 25.0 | 25.0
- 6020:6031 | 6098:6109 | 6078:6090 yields 1.39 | 24.0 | 24.2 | 26.7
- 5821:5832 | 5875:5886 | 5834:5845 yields 1.48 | 24.8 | 23.9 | 25.3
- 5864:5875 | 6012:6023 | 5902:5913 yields 1.52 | 24.7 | 23.9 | 24.2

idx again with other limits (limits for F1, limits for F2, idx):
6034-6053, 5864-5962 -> 0.57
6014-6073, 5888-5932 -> 0.49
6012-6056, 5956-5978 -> -0.04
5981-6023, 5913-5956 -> -0.01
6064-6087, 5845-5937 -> 0.55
